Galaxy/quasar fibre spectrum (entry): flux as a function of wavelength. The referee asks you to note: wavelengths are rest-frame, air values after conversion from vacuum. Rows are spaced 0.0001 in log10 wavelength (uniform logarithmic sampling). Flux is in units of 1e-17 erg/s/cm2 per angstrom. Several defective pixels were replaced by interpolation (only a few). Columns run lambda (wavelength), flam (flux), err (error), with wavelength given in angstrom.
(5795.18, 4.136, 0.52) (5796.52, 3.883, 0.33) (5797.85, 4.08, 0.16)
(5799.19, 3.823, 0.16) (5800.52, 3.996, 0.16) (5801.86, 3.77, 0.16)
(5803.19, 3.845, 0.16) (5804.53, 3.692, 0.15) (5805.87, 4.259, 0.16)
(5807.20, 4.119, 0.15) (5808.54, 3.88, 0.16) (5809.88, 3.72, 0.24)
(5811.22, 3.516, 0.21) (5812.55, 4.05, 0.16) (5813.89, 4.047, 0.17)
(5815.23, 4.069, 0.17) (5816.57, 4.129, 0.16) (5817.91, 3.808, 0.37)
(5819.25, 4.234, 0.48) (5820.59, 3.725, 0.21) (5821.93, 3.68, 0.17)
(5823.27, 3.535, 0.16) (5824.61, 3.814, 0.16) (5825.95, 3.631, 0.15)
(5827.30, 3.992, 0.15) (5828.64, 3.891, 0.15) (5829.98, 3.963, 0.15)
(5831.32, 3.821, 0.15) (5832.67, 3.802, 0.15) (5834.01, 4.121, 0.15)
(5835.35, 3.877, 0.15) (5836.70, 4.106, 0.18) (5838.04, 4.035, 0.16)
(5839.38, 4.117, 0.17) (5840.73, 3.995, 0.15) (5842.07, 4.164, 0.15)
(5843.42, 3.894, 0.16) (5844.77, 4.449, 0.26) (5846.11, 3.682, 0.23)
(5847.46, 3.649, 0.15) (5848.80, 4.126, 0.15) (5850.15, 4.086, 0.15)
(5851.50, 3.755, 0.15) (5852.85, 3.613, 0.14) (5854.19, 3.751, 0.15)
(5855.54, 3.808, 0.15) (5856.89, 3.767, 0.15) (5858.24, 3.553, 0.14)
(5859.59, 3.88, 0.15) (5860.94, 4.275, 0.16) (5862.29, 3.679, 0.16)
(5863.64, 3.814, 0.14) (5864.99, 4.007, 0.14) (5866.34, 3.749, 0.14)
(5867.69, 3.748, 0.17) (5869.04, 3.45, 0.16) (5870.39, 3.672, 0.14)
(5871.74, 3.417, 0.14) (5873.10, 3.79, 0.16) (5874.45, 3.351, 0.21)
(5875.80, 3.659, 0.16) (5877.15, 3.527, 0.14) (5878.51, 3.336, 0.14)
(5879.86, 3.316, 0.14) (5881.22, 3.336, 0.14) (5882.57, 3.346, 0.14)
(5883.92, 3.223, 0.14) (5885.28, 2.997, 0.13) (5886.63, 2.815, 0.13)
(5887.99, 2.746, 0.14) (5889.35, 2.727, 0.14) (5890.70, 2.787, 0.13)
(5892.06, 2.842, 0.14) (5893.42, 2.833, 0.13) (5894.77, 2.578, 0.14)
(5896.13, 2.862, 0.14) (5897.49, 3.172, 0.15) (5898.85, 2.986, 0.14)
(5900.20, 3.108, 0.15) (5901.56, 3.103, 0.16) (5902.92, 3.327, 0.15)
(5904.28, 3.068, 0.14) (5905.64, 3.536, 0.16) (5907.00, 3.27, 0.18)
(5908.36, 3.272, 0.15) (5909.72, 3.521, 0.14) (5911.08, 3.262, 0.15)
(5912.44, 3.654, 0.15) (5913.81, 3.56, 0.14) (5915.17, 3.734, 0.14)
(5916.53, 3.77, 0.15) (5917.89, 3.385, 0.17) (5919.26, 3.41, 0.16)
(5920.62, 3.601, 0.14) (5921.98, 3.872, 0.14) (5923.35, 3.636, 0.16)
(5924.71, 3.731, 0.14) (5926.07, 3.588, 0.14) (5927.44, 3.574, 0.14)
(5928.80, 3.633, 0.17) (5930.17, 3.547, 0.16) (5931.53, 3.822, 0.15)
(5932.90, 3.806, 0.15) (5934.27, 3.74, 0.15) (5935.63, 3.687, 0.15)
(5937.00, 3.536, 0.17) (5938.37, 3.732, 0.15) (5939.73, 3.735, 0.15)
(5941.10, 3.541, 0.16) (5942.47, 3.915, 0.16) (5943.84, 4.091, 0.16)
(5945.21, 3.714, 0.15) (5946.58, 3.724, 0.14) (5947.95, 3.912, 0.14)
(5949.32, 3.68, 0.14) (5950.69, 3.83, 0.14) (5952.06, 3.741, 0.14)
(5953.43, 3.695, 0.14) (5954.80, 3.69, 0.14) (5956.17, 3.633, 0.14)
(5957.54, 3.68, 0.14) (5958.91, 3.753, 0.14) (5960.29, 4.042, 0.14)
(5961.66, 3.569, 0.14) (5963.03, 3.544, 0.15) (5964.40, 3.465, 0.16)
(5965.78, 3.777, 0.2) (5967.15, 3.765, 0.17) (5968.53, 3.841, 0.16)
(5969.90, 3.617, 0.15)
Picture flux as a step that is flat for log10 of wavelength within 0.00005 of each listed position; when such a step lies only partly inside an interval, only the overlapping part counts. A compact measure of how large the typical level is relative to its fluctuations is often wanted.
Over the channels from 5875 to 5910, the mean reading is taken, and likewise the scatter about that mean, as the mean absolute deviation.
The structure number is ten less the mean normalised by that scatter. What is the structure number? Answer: -3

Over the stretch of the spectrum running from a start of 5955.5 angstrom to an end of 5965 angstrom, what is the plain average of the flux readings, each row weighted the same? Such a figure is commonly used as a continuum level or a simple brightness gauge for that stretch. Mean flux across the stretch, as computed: 3.67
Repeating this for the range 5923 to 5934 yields 3.67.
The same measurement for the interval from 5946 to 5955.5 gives 3.75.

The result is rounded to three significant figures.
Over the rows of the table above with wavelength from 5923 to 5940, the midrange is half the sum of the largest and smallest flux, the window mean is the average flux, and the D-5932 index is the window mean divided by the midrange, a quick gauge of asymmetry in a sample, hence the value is 0.999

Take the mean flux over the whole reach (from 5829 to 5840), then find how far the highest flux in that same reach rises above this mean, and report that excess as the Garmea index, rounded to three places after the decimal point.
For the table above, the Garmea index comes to 0.141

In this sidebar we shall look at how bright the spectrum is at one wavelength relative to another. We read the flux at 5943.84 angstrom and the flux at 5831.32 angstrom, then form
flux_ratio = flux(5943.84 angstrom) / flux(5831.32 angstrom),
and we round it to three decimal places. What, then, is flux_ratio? 1.071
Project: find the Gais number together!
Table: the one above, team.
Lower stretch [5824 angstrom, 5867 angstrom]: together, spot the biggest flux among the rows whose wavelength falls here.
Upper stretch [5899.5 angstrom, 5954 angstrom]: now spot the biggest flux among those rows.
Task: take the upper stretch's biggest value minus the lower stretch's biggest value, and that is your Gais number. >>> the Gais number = -0.36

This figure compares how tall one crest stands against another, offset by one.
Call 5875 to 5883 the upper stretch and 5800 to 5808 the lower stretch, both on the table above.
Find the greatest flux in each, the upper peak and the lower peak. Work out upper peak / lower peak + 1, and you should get 1.86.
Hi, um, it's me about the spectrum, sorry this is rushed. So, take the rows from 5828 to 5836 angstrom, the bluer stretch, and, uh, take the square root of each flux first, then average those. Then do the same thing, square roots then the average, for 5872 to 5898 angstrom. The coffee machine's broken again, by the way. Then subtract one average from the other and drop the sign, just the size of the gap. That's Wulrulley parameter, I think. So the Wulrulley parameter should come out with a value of 0.215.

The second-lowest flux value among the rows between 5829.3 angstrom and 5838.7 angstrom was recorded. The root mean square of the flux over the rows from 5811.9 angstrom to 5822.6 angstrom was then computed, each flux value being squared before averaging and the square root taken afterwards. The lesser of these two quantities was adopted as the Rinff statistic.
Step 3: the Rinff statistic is 3.82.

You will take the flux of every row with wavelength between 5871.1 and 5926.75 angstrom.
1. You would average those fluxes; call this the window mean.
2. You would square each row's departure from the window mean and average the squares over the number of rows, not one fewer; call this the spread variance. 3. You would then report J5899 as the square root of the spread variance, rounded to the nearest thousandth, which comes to 0.334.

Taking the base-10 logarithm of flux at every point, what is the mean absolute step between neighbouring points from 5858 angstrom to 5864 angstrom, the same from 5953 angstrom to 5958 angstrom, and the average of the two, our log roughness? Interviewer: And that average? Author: 0.0223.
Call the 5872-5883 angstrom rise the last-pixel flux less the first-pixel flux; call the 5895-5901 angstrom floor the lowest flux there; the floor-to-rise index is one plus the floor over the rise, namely -5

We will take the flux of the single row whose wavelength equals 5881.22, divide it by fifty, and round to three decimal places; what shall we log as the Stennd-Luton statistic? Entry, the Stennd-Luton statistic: 0.067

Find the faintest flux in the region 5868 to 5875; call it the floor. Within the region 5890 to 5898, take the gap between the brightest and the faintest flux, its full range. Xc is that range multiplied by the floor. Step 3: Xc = 1.99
